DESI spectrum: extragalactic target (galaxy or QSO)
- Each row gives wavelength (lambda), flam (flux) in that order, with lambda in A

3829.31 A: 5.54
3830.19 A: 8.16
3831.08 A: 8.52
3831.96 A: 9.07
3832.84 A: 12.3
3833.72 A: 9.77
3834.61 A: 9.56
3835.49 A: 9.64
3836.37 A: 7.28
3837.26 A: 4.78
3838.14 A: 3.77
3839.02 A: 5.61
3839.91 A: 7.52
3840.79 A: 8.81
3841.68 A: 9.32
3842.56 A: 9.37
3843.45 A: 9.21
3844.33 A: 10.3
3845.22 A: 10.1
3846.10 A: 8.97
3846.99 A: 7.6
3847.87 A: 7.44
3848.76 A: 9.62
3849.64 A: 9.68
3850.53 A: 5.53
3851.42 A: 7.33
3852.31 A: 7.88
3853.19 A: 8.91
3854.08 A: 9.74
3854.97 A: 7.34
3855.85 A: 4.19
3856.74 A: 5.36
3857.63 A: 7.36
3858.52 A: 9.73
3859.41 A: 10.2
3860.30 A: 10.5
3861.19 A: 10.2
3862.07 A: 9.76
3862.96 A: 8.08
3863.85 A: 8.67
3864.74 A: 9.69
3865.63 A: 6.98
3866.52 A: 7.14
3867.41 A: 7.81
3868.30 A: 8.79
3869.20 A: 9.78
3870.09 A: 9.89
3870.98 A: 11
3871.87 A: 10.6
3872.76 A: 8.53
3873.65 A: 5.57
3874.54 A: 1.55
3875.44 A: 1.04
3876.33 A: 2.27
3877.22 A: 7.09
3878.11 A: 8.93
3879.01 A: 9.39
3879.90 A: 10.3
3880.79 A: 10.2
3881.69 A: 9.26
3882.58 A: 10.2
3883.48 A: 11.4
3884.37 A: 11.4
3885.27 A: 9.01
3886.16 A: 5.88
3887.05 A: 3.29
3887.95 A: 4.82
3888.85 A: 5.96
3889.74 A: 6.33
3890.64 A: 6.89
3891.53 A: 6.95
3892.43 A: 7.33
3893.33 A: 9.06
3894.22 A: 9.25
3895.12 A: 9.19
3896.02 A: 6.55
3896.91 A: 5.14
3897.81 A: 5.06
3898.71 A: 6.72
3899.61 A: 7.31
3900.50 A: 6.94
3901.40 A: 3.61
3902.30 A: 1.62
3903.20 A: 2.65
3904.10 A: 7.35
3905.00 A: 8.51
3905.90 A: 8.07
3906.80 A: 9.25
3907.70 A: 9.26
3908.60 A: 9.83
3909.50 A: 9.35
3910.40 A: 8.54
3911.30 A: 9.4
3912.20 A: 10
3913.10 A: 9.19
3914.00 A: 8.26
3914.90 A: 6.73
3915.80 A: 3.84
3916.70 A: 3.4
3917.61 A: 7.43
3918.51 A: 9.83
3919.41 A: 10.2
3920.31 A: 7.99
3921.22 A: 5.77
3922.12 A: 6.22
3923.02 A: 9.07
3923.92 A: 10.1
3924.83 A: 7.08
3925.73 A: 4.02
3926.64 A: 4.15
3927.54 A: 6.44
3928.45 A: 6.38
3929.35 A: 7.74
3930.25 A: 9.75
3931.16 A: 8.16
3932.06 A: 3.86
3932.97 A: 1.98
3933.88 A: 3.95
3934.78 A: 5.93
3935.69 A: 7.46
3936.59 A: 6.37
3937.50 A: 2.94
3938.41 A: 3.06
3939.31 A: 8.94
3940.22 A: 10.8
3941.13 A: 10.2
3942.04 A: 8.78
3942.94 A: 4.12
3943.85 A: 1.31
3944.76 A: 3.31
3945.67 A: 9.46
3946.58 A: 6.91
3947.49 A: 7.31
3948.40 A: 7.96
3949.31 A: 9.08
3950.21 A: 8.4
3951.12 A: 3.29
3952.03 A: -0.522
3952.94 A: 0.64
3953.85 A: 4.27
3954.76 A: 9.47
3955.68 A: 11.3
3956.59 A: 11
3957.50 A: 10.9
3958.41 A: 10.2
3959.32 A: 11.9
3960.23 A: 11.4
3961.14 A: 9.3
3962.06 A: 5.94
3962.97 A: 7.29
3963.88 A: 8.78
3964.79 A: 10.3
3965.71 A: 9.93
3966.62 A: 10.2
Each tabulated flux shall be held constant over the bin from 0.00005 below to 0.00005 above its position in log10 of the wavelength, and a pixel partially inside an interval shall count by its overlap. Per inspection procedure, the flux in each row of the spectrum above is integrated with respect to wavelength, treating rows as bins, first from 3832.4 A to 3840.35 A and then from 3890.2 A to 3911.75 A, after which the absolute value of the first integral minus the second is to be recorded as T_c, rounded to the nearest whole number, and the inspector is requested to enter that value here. 94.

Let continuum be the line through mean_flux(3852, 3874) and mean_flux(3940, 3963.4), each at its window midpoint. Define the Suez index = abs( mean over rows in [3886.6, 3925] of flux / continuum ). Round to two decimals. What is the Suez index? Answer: 0.90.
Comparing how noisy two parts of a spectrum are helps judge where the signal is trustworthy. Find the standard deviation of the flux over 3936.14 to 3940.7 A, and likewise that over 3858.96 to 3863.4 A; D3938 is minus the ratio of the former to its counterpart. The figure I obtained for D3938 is -3.6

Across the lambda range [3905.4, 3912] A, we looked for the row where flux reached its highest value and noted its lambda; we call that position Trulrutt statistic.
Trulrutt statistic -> 3908.60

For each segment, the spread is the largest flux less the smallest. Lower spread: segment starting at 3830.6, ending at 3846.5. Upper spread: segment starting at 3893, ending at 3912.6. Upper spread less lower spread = 0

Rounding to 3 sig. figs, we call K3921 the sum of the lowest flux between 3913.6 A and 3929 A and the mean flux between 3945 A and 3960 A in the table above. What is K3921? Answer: 11.0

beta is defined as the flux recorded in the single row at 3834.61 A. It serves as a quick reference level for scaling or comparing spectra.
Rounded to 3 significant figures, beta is 9.56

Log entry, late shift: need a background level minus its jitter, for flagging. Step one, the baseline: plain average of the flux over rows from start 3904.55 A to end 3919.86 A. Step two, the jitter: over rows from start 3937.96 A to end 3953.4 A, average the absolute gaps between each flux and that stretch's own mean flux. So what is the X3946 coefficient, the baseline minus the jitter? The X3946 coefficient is 5.1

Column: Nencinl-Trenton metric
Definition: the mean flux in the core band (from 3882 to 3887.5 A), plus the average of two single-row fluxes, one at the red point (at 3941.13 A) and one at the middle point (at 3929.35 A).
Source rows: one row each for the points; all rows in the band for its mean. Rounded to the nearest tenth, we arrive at 17.5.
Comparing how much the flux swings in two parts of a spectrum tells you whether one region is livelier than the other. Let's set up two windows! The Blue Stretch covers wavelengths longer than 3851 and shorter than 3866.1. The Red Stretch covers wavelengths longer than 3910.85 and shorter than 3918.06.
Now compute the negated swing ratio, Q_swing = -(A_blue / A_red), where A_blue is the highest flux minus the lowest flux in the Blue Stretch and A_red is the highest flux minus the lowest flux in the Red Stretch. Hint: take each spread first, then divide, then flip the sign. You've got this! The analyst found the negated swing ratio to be -0.96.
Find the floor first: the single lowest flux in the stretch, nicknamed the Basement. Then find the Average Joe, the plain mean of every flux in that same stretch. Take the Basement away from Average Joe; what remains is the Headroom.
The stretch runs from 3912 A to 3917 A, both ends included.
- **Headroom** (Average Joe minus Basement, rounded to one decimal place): 3.5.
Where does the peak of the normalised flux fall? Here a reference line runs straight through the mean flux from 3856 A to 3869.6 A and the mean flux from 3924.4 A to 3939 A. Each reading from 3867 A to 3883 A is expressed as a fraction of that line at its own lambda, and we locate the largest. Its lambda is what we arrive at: 3870.98 A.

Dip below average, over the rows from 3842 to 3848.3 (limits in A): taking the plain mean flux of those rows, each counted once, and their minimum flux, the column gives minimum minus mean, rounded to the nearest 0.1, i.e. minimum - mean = -1.6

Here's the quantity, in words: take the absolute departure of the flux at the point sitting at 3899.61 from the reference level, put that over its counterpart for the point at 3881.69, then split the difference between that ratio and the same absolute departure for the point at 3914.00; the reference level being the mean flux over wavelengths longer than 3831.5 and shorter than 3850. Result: 1.0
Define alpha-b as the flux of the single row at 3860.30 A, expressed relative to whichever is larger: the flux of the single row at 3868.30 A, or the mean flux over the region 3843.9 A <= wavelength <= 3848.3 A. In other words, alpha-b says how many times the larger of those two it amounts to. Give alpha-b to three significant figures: 1.18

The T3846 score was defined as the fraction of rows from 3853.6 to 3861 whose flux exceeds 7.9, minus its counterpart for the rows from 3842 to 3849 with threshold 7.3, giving -0.50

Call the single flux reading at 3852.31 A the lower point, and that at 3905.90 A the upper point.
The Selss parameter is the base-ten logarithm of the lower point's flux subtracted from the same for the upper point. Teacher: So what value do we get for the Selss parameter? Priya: 0.01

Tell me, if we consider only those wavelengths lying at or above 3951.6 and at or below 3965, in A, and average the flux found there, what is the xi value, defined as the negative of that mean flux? -8.1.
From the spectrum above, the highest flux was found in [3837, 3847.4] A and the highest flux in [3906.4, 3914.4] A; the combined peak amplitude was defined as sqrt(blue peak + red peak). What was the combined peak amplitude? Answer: 4.51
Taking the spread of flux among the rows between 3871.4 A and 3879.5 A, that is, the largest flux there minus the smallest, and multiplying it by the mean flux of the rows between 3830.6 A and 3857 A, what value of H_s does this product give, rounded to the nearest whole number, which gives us 78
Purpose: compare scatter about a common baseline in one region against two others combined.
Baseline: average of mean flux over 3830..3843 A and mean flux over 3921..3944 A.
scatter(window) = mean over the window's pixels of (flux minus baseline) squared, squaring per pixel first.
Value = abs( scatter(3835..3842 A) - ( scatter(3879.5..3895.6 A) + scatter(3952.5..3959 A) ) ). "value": 17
